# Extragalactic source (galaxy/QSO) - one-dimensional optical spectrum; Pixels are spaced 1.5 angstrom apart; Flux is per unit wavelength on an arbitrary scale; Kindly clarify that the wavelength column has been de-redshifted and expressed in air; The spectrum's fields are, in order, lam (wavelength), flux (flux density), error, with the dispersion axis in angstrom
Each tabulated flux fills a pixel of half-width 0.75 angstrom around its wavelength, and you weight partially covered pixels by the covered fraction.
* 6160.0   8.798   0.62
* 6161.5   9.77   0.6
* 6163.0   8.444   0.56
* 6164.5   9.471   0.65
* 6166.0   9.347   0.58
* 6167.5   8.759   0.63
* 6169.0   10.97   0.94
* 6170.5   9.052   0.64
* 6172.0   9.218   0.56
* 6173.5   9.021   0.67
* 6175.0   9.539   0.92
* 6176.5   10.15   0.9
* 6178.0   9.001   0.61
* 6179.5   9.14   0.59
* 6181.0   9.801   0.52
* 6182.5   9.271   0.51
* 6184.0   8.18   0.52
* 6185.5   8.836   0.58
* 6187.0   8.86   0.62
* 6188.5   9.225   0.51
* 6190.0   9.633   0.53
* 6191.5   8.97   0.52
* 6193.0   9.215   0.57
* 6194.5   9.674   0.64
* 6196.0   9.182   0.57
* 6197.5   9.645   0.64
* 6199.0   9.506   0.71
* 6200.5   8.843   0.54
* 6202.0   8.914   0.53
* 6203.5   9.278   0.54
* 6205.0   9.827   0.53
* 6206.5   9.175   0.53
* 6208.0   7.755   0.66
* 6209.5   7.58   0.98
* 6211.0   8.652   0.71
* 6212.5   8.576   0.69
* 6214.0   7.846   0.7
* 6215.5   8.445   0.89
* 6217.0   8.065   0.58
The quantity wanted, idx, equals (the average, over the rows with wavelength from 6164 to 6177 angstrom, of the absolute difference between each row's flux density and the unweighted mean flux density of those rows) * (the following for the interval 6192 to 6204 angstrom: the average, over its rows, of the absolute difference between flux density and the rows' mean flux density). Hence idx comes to 0.117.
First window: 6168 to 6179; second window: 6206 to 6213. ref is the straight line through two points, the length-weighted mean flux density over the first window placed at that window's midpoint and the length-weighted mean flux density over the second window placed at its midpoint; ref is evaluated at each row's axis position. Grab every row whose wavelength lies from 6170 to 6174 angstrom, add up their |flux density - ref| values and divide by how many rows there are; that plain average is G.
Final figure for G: 0.49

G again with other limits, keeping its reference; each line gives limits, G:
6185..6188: 0.25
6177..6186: 0.40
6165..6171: 0.82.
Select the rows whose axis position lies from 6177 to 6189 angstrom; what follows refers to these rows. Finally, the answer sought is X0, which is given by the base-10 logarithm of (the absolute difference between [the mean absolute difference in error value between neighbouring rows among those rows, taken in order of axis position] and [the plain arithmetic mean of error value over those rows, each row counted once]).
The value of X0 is -0.291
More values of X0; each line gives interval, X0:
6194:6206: -0.277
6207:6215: -0.227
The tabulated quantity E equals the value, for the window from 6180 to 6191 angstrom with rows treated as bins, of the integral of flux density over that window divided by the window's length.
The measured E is 9.11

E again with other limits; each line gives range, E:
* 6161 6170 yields 9.44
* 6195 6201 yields 9.33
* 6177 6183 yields 9.34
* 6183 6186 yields 8.54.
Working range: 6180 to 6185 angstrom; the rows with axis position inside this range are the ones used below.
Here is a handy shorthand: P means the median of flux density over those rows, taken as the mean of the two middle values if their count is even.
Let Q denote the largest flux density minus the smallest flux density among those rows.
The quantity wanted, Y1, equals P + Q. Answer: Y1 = 10.9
